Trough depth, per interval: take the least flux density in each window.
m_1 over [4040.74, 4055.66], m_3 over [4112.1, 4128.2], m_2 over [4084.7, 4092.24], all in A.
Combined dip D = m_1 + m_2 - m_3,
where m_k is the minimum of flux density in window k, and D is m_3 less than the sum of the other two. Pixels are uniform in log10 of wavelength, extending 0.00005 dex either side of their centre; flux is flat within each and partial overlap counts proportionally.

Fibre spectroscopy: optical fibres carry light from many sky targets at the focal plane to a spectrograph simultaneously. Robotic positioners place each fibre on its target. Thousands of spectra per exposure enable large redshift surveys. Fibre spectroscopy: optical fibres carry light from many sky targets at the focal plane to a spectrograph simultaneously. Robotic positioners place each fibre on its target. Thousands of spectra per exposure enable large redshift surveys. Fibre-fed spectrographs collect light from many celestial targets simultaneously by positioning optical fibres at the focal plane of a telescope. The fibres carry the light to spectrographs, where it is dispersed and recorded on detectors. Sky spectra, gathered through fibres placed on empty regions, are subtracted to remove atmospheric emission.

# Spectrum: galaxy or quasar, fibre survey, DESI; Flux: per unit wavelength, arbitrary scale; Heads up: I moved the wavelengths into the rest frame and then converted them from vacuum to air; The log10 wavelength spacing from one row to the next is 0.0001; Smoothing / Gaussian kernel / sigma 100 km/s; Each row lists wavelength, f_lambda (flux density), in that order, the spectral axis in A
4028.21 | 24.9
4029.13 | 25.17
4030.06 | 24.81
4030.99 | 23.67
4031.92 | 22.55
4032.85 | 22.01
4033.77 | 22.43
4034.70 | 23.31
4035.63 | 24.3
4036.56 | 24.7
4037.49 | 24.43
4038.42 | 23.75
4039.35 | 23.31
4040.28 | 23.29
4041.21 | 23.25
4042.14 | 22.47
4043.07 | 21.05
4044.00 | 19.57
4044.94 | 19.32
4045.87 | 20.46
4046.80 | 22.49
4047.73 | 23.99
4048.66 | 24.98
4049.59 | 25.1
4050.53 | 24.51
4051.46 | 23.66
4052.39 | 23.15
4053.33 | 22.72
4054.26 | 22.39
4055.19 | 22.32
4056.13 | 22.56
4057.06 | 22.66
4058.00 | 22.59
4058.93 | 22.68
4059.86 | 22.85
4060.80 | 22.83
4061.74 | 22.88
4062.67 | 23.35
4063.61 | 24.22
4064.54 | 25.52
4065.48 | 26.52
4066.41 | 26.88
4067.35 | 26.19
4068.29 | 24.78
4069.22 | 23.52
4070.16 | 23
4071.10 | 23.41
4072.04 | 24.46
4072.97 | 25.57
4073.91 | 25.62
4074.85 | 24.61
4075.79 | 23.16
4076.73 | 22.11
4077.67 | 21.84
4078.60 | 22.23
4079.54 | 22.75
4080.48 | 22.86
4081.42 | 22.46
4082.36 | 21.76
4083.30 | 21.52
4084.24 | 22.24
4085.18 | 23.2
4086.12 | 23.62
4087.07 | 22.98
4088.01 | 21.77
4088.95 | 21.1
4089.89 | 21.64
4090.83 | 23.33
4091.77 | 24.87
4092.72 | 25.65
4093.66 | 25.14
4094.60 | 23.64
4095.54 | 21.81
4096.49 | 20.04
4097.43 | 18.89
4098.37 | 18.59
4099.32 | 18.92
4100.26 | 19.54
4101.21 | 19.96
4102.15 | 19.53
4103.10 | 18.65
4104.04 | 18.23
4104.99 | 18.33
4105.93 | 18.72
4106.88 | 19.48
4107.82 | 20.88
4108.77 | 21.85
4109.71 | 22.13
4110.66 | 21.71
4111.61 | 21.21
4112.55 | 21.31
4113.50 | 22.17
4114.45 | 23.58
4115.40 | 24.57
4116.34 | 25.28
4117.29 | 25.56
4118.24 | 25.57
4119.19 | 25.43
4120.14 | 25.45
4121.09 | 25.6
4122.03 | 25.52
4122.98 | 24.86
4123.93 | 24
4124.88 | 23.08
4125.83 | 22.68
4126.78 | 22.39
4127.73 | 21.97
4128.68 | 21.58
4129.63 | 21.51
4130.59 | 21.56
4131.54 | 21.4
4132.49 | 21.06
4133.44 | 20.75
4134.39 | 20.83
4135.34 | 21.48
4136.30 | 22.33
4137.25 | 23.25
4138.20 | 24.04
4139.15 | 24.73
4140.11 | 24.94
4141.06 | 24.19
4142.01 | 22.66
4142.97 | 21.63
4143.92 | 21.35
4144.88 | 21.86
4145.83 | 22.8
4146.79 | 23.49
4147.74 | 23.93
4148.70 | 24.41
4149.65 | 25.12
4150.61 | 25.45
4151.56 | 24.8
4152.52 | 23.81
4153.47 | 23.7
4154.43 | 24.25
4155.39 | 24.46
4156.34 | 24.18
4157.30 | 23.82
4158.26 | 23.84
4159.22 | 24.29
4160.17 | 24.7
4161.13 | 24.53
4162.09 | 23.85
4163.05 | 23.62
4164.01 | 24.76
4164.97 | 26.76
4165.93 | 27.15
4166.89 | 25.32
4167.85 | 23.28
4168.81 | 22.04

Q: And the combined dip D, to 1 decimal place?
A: 19.1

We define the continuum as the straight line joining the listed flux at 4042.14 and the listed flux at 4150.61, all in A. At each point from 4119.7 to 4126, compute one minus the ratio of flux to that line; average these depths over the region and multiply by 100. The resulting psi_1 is 1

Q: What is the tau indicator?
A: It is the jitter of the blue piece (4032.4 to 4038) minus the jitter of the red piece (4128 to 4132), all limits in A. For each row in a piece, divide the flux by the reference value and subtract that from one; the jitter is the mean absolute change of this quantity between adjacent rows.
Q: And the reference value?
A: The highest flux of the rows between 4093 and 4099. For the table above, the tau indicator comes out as 0.020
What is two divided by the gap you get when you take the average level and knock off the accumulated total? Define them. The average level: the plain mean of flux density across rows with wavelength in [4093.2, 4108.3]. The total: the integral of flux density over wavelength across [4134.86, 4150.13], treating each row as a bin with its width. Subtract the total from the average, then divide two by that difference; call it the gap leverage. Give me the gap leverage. -0.0060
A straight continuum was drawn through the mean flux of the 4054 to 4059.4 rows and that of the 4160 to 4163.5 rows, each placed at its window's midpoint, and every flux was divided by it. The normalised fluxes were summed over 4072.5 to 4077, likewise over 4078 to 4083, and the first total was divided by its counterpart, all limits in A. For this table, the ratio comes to 1.08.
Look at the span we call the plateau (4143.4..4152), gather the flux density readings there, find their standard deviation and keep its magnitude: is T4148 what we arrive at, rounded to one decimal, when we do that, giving 1.4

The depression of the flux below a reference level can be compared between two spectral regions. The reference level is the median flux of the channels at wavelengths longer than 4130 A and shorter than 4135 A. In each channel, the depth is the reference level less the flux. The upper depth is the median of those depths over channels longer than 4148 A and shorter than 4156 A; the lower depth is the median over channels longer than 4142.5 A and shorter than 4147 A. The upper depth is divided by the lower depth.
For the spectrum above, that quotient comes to 4.2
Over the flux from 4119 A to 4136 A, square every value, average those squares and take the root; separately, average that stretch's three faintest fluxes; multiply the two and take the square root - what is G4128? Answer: 21.9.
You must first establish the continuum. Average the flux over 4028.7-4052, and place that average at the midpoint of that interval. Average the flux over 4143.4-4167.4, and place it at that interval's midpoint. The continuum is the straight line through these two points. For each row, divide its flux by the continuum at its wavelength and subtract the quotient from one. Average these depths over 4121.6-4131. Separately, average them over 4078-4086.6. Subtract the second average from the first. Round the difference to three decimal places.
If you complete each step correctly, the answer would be 0.000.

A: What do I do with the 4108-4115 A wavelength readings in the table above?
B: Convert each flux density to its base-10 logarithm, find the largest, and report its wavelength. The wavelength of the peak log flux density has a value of 4114.45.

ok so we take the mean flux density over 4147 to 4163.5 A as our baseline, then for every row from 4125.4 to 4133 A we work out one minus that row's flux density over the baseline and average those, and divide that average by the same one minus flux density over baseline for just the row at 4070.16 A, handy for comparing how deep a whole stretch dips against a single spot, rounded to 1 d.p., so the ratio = 2.0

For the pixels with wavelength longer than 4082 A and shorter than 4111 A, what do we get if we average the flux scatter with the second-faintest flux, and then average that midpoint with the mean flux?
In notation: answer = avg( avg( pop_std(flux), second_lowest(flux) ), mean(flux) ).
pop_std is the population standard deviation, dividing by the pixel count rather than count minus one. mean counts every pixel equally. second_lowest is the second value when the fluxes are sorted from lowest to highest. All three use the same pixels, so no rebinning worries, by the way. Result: 15.7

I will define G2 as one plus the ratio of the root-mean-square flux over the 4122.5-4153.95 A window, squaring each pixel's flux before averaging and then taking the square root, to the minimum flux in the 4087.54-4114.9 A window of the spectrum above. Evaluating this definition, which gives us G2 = 2.26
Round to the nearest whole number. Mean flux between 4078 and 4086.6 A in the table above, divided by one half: 45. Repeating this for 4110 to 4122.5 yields 48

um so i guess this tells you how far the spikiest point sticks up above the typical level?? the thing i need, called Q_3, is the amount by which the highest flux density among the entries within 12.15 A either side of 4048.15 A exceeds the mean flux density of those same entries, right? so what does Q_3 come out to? 2.24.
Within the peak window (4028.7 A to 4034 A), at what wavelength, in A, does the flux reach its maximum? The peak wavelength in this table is 4029.13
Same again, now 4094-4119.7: 4118.24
